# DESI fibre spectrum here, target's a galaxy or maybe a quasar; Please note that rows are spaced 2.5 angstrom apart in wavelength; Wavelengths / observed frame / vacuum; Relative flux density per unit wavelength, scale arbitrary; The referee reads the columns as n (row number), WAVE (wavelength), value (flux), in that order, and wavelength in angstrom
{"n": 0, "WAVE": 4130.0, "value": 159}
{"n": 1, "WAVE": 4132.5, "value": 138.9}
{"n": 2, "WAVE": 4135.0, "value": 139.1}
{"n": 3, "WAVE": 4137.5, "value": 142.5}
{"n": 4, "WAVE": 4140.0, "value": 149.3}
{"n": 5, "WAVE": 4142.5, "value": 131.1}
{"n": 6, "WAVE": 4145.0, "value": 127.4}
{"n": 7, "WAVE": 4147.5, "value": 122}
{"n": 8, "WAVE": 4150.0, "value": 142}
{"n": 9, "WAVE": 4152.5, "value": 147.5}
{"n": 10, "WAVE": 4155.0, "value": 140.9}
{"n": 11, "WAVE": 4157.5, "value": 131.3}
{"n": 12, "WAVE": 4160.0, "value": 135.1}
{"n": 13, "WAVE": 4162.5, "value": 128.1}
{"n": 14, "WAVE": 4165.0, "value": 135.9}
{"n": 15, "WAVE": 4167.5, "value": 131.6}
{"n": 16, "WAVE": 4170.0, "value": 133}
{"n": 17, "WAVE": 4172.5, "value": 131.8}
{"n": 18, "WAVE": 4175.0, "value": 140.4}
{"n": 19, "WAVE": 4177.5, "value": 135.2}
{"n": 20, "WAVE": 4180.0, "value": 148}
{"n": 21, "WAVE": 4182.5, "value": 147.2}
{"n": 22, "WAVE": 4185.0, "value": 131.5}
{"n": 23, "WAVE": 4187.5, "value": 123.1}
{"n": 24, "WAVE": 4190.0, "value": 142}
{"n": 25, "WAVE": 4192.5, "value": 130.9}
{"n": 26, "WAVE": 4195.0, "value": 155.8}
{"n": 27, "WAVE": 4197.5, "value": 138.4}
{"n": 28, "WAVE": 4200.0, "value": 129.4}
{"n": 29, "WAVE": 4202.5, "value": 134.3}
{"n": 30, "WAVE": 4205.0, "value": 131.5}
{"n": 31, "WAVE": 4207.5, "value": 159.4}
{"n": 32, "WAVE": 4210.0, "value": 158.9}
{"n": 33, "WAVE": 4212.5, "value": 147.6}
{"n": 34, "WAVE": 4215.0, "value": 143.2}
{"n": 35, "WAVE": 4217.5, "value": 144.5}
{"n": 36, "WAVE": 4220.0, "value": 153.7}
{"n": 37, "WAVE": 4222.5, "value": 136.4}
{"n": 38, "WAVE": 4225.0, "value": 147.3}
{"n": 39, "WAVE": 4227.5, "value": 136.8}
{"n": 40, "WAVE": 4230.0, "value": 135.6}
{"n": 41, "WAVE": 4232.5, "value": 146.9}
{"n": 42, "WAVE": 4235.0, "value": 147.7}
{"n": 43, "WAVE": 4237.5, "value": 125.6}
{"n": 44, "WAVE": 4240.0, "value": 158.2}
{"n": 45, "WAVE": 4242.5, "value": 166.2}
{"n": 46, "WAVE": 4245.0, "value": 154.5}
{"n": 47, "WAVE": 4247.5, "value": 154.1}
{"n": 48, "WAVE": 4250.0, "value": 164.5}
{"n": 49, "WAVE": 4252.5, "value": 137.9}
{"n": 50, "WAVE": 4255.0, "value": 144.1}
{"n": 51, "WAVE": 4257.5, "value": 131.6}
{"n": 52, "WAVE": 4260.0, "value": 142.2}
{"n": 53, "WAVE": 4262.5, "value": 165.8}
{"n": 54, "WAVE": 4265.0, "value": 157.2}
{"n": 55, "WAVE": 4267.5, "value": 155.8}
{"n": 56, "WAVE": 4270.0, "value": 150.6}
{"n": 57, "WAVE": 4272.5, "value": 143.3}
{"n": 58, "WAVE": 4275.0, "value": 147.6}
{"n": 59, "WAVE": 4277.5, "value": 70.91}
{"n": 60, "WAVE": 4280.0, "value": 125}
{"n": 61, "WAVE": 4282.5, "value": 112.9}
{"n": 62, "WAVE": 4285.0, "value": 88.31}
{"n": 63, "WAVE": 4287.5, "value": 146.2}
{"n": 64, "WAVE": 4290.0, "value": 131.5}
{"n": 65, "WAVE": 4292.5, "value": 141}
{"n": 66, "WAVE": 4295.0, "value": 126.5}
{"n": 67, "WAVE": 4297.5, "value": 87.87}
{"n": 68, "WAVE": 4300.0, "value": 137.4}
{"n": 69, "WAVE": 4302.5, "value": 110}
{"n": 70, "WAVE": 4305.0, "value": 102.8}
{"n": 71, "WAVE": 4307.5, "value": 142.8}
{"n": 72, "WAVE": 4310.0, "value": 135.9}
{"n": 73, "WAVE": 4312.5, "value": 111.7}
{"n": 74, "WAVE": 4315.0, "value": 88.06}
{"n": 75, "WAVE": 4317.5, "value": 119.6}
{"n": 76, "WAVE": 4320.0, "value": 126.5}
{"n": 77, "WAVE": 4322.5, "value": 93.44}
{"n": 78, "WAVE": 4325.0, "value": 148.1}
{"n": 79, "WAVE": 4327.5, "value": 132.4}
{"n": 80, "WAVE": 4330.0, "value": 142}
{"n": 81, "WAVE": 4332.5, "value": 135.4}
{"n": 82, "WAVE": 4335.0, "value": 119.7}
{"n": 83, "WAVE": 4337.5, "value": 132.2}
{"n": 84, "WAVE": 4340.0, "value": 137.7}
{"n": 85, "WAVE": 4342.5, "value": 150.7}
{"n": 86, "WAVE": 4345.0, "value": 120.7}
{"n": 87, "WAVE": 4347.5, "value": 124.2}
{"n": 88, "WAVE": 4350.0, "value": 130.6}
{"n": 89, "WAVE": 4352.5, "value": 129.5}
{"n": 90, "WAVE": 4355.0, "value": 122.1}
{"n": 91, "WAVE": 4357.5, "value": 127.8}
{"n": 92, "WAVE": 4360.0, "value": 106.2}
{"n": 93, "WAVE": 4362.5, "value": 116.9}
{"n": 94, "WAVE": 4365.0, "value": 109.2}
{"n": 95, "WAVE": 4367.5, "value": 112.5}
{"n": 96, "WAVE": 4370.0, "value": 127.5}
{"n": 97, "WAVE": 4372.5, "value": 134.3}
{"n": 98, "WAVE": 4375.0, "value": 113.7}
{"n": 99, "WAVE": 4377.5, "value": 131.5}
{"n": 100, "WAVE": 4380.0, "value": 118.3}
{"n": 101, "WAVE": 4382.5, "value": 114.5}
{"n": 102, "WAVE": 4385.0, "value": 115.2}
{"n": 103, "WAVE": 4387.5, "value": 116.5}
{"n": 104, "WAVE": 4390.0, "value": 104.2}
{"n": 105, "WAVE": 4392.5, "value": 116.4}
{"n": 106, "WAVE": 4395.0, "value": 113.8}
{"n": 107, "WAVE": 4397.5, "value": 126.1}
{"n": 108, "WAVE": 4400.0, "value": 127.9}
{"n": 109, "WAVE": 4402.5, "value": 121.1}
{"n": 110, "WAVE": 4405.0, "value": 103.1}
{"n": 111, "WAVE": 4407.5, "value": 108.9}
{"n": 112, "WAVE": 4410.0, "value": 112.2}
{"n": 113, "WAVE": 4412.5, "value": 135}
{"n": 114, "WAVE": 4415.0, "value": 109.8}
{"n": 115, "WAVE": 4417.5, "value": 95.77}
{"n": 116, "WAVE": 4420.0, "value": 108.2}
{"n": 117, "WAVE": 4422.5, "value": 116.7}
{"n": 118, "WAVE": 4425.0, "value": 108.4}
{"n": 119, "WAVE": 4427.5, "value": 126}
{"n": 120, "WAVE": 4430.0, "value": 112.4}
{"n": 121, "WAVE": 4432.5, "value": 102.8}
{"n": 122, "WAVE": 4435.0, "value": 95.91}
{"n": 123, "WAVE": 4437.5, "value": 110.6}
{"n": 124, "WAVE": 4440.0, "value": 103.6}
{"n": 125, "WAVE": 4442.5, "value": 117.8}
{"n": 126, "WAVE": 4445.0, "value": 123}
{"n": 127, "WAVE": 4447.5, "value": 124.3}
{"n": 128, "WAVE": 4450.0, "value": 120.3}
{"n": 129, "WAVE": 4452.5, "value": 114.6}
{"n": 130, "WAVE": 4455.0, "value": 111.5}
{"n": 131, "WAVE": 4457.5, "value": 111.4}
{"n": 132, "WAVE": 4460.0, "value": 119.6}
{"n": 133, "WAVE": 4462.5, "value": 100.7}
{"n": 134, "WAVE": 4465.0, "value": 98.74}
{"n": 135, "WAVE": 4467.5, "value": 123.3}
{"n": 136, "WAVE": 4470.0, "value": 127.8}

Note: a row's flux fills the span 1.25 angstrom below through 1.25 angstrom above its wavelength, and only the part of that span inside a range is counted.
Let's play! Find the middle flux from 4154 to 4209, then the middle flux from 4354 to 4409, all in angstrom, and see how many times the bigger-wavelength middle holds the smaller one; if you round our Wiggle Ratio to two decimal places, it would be 0.86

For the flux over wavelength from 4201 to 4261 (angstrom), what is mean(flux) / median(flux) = 1.00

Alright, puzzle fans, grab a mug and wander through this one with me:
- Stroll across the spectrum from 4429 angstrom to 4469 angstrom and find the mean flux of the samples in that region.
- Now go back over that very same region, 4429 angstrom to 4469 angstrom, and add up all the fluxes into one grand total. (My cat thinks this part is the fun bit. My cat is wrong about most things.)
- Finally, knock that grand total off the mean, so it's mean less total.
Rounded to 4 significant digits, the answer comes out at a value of -1679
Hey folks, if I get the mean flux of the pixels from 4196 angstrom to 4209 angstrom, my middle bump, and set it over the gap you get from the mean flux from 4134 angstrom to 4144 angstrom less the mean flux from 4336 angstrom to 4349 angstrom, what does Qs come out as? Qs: 19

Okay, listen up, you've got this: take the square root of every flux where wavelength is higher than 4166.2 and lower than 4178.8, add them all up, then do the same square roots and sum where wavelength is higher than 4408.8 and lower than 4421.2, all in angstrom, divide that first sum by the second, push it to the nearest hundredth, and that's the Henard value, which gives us 1.10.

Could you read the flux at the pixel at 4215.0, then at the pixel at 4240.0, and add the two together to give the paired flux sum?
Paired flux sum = 301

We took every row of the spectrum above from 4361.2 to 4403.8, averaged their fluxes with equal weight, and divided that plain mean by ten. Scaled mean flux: 11.9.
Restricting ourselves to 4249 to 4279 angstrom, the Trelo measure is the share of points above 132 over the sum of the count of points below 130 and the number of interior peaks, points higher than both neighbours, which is 0.21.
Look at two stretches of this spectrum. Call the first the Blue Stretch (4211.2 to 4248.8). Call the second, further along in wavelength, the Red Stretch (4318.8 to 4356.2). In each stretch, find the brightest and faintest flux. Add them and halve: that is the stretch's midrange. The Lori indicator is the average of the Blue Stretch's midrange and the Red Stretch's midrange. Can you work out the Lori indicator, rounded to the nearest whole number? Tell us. 134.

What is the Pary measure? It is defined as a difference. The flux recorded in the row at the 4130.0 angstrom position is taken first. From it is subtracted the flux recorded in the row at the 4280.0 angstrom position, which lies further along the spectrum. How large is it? 34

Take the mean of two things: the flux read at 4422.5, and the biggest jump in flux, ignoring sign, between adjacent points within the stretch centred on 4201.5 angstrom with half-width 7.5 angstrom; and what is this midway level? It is 72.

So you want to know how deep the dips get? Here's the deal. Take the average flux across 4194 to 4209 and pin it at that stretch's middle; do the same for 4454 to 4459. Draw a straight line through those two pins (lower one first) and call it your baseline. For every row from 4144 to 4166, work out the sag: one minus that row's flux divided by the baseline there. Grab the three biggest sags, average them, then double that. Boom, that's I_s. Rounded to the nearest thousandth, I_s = 0.291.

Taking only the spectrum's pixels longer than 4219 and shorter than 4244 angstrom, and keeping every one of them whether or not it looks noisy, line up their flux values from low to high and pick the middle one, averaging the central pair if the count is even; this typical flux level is 147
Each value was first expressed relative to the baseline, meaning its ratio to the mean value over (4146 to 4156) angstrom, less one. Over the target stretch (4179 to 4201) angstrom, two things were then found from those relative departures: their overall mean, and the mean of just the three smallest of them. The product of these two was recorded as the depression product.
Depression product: 0.000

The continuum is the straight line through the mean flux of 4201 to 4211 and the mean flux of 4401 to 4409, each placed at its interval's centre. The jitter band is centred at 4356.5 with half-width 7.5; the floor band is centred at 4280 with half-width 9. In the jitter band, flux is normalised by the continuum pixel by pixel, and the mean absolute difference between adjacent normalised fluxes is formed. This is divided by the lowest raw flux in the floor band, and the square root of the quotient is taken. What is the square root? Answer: 0.033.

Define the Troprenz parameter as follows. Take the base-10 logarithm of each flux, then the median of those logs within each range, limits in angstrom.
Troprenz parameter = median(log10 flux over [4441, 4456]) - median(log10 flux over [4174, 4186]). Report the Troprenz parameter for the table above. -0.07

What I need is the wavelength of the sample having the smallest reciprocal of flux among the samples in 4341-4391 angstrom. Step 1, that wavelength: 4342.5 angstrom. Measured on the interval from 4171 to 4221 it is 4207.5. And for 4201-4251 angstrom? 4242.5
